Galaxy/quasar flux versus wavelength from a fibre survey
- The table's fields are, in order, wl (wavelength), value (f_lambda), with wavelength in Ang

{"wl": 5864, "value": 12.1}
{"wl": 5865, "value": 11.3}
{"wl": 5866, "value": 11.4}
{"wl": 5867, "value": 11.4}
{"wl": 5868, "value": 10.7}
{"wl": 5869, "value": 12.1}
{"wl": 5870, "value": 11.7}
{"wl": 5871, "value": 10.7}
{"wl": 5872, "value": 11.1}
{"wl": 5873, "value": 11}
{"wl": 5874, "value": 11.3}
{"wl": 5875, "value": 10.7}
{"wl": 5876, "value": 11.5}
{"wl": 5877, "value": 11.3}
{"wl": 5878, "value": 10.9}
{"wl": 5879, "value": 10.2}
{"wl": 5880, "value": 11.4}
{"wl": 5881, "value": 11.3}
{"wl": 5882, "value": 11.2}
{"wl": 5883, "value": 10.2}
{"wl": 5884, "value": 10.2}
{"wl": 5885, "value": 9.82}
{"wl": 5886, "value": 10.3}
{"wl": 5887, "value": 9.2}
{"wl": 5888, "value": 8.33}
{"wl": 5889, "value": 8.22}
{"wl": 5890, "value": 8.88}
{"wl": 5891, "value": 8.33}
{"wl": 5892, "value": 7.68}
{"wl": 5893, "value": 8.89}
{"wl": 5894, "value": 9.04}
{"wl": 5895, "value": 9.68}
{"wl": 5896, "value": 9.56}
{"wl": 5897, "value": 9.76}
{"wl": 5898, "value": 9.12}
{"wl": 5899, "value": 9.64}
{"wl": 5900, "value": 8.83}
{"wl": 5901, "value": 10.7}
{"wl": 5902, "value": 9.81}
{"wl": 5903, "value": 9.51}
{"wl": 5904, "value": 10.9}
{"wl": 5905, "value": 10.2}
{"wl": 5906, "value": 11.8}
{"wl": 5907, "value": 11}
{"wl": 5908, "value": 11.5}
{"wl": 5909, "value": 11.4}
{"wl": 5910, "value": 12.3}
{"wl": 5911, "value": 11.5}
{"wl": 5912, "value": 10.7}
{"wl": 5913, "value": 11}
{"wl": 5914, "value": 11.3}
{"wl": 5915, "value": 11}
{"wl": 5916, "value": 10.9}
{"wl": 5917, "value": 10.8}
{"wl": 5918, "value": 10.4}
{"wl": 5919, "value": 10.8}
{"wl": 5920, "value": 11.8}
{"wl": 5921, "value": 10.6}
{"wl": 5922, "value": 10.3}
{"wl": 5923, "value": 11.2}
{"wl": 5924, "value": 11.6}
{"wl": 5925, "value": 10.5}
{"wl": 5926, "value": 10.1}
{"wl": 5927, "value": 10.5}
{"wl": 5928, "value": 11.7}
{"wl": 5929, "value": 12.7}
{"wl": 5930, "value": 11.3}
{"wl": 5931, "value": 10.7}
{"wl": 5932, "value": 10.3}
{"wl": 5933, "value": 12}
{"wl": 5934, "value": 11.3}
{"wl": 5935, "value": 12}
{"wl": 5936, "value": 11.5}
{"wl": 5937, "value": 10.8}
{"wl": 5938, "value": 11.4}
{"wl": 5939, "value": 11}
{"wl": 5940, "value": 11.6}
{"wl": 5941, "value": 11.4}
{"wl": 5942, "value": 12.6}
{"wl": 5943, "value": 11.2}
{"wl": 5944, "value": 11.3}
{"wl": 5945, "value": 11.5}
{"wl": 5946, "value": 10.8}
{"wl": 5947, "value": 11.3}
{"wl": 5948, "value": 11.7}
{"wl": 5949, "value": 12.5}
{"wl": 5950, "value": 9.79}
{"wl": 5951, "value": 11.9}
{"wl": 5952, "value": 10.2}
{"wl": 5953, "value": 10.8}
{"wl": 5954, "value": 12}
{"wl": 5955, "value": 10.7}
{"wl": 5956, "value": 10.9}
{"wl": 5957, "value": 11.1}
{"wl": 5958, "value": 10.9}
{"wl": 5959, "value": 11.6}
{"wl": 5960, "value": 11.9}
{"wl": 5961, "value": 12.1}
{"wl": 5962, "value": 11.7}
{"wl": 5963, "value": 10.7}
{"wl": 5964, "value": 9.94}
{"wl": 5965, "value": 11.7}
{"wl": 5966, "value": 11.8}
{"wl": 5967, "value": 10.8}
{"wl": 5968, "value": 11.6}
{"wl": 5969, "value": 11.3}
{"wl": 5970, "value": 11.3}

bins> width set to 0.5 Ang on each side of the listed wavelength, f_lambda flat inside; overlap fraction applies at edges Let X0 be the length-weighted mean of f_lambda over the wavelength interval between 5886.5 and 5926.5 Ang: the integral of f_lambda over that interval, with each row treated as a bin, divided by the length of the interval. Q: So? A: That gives 10.2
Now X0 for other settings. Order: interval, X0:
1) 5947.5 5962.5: 11.3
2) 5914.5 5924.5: 10.9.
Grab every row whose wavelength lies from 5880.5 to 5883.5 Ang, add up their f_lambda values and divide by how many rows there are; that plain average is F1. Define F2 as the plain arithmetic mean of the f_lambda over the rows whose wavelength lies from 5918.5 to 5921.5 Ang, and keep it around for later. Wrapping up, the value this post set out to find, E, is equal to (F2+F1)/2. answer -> 11.0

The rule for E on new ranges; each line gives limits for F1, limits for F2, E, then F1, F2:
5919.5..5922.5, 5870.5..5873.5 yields 10.9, 10.9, 10.9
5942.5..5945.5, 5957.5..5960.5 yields 11.4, 11.3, 11.5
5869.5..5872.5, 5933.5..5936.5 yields 11.4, 11.2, 11.6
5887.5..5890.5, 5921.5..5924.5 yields 9.8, 8.5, 11.0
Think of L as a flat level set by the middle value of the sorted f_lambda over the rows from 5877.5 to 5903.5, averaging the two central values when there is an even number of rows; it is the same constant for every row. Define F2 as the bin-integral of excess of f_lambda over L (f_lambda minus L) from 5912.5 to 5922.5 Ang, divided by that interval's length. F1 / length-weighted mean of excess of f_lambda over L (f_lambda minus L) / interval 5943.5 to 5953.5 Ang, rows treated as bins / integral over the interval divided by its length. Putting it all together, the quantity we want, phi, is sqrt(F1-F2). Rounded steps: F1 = 1.52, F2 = 1.2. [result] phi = 0.5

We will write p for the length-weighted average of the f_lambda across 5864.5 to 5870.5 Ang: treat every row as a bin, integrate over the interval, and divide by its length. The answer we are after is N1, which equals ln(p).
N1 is 2.44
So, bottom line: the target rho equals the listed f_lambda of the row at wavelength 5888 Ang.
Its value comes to 8.33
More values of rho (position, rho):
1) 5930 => 11.3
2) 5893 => 8.89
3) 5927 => 10.5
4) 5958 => 10.9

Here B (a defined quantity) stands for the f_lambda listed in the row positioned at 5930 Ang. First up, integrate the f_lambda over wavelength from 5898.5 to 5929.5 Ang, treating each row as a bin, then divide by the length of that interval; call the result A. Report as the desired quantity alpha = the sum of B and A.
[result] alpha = 22.2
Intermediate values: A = 10.9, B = 11.3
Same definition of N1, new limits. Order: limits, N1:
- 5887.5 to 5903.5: 2.21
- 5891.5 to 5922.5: 2.34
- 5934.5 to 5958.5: 2.42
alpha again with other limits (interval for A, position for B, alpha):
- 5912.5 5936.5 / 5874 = 22.4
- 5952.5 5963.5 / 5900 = 20.1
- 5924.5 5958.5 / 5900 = 20.1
